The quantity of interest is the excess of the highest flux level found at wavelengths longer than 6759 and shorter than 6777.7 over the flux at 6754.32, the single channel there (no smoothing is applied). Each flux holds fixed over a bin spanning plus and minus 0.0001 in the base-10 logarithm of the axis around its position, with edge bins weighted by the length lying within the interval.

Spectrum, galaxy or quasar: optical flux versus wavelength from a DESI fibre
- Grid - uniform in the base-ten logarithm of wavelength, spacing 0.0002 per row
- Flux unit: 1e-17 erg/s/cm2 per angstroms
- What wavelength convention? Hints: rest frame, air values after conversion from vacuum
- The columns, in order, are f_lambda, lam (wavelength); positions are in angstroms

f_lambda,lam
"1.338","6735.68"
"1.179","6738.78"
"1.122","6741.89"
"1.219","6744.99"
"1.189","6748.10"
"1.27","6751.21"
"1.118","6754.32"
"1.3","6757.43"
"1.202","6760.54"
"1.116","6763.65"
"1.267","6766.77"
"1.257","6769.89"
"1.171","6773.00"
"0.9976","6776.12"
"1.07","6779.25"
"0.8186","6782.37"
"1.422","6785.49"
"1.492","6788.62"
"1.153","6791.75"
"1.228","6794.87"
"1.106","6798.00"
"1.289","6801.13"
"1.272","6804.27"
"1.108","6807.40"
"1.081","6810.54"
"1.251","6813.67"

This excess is 0.15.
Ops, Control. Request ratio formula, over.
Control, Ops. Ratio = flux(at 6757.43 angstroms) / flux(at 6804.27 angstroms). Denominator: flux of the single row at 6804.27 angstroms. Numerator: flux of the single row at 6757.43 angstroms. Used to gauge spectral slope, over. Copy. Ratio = 1.0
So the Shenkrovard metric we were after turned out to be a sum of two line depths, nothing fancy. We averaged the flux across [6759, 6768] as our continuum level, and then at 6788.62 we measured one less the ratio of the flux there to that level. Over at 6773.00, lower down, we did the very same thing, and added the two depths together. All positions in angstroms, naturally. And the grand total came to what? -0.23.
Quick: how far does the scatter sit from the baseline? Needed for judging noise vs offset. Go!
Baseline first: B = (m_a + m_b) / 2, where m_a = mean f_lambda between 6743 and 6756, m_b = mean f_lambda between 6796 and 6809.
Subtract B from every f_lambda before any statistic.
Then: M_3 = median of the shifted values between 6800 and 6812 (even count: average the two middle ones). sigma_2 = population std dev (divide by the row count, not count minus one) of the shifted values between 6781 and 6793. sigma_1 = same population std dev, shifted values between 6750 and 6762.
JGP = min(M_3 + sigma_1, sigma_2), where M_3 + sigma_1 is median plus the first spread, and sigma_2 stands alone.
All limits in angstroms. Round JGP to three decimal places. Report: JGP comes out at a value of 0.064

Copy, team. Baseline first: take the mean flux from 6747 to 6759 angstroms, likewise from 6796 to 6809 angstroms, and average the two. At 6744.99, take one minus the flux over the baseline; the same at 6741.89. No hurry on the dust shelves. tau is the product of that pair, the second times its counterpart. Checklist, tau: -0.0007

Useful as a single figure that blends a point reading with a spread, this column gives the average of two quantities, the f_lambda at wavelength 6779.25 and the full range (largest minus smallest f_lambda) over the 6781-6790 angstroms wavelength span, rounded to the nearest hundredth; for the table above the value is 0.87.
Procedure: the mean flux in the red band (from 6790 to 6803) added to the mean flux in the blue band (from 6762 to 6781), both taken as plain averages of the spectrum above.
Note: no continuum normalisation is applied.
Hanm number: 2.34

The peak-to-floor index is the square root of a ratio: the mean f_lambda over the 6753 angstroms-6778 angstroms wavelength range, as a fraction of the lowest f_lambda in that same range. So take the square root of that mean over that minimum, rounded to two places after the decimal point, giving 1.09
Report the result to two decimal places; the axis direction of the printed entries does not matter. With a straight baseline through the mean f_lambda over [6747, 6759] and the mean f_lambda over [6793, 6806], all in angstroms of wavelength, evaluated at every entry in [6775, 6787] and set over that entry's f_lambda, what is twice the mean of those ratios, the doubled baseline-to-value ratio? 2.36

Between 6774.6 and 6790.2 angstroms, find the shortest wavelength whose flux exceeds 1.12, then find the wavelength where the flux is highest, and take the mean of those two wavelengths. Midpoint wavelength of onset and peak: 6787.1 angstroms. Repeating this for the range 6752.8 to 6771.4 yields 6757.4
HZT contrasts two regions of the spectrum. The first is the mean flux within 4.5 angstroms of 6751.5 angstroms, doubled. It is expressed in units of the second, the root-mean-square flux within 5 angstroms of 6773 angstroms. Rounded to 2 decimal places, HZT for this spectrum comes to 2.08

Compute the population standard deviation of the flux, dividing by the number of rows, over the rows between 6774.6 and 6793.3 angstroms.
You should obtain 0.234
